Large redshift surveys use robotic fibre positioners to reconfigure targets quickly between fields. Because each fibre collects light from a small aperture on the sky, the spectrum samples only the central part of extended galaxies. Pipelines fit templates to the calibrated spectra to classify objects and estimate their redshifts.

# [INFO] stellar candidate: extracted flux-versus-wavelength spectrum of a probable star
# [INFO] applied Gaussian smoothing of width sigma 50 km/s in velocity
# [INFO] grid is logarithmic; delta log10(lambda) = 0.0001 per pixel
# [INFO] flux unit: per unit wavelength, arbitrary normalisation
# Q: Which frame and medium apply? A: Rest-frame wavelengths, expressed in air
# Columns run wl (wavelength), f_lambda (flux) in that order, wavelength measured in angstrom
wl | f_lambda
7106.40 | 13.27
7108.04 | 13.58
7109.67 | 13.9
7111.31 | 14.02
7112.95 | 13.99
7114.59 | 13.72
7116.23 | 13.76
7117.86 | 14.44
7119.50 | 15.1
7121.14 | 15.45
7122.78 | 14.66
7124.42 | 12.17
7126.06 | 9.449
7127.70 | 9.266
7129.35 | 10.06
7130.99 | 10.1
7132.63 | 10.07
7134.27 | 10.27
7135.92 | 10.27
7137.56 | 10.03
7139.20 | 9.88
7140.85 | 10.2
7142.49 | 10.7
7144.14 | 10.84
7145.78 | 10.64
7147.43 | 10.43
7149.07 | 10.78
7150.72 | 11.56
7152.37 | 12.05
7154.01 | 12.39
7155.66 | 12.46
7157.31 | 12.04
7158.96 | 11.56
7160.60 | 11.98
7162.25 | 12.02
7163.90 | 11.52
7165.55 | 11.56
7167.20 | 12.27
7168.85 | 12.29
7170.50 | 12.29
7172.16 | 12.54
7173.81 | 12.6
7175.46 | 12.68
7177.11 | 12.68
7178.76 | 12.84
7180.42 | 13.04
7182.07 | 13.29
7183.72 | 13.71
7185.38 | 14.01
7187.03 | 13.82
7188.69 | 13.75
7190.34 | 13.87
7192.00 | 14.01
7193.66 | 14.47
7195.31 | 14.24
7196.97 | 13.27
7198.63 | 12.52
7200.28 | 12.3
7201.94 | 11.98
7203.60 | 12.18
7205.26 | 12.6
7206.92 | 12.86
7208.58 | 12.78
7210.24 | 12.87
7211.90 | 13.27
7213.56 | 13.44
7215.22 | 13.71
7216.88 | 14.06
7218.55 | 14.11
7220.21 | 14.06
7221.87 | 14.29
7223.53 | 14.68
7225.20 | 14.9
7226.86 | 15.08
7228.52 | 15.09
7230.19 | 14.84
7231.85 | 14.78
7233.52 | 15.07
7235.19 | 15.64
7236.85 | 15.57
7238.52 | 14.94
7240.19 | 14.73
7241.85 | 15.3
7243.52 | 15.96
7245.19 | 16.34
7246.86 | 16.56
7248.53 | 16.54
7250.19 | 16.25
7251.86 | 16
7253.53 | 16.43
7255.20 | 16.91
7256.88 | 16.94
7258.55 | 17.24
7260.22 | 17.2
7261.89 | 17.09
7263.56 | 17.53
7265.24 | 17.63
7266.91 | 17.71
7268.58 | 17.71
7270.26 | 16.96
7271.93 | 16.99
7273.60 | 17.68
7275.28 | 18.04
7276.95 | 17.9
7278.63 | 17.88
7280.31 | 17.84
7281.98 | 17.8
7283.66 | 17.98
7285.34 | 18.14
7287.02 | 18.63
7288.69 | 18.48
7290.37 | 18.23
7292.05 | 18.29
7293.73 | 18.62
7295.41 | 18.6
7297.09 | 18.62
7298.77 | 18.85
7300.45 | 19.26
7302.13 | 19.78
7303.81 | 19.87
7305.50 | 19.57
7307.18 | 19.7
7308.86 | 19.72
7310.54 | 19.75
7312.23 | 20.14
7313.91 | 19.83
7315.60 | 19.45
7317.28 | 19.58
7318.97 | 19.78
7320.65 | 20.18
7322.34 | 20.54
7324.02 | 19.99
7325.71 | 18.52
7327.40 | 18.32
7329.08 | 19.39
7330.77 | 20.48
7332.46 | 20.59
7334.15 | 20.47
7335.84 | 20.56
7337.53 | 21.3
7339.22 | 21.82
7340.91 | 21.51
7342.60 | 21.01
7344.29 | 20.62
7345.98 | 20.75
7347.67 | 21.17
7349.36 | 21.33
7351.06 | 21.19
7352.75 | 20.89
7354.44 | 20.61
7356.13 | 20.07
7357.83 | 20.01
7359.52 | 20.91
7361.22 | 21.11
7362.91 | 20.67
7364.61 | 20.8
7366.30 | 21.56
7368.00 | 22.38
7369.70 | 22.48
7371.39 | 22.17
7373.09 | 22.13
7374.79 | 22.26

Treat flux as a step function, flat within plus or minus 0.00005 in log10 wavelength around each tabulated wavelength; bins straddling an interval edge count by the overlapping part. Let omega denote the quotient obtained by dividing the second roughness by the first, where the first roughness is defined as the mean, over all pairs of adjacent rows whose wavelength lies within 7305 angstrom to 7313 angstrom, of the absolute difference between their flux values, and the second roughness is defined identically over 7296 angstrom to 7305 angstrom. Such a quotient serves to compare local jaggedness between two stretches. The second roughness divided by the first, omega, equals 2.2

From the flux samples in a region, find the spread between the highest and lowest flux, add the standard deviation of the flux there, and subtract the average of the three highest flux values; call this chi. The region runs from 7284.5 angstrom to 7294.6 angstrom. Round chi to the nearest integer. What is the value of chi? -18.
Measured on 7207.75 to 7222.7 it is -12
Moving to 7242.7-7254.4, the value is -16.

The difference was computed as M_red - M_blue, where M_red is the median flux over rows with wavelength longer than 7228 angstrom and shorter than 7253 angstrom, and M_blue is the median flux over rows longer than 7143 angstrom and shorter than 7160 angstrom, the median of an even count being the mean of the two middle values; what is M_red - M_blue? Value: 4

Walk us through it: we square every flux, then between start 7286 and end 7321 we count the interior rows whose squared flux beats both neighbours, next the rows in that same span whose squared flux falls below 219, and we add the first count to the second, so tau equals 3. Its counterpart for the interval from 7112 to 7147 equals 22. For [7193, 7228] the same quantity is 21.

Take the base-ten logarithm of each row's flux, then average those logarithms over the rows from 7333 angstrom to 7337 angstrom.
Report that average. 1.31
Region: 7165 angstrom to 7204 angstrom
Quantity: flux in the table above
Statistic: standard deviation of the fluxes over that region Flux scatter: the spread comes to 0.8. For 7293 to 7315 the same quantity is 0.5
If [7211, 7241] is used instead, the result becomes 0.7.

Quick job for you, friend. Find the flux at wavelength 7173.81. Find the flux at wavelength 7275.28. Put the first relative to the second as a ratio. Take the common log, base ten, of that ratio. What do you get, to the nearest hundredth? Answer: -0.16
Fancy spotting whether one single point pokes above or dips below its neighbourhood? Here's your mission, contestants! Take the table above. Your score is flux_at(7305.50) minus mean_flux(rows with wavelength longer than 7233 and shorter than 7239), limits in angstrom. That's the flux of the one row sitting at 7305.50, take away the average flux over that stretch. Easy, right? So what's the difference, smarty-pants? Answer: 4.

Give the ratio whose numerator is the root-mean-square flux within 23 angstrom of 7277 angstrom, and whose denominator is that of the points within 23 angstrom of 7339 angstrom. 0.87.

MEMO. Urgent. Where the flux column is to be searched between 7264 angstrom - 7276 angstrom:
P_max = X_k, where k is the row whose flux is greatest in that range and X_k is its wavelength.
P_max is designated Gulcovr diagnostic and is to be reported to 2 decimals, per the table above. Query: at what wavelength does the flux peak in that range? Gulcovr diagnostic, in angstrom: 7275.28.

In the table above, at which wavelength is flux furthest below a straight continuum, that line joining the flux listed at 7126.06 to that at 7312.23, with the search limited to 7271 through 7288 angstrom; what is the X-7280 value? 7271.93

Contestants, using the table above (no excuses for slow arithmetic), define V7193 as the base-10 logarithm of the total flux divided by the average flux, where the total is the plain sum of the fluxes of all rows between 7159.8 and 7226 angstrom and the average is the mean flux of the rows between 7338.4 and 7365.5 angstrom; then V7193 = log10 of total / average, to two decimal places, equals 1.40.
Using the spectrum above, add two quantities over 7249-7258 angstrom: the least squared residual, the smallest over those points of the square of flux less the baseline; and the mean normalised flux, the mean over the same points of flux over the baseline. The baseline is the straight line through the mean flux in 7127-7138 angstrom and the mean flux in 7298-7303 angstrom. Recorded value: 1.0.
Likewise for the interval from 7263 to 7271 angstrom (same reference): 1.0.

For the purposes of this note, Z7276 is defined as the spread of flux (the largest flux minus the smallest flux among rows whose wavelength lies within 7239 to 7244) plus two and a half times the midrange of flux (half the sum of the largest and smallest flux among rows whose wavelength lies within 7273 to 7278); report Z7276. 45.9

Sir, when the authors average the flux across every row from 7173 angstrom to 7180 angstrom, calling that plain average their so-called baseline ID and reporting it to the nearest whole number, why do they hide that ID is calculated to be 13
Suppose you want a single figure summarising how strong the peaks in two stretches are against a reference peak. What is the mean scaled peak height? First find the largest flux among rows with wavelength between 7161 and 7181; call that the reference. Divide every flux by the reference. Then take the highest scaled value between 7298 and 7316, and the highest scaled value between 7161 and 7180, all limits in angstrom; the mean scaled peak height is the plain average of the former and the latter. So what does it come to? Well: 1.26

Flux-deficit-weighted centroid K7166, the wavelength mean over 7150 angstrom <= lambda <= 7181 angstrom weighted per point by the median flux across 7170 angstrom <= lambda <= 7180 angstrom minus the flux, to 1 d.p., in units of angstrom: 7158.8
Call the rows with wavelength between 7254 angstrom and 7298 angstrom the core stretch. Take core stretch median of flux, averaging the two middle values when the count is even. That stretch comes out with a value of 18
